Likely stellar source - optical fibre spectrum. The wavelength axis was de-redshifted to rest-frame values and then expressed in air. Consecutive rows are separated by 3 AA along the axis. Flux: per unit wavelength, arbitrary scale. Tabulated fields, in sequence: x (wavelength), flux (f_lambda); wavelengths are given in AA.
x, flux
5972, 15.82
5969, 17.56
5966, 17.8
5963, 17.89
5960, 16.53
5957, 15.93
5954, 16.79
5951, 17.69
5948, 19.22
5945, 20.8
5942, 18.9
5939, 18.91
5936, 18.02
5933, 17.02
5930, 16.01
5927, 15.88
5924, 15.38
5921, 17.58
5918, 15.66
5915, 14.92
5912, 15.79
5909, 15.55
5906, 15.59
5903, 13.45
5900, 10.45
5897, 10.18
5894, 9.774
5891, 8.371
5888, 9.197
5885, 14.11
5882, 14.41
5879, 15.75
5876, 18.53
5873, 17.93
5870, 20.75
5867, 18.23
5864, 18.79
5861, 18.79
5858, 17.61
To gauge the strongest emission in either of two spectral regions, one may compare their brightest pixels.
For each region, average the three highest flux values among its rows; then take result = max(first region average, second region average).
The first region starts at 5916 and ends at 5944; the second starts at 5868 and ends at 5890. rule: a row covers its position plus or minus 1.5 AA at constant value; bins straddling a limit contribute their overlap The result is 19.1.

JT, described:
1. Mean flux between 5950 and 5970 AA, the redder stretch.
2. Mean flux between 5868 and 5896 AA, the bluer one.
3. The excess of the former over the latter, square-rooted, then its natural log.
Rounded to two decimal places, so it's 0.52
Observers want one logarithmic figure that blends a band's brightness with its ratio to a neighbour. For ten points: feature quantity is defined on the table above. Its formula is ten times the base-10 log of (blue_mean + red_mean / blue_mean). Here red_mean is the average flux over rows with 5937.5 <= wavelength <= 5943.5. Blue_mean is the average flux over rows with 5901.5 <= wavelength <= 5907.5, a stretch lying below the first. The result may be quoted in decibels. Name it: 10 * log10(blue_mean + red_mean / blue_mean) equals 12.0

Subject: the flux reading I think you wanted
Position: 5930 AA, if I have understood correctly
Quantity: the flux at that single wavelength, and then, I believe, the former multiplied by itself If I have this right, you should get 256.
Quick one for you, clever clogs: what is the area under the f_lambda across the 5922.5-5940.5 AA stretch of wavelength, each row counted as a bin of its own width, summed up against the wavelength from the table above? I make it 304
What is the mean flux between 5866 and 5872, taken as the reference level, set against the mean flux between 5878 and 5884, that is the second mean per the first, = 0.77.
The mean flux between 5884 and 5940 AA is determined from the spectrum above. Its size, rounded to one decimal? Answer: 14.3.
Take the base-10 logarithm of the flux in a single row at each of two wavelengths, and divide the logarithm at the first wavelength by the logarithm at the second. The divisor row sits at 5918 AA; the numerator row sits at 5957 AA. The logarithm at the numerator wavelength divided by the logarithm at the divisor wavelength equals 1.01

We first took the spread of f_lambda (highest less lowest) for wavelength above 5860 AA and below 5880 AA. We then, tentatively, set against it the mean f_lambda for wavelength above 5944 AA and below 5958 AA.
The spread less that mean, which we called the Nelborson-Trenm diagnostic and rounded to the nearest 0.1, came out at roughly -13.1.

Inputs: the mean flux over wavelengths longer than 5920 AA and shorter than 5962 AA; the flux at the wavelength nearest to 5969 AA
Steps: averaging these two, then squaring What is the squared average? 306.9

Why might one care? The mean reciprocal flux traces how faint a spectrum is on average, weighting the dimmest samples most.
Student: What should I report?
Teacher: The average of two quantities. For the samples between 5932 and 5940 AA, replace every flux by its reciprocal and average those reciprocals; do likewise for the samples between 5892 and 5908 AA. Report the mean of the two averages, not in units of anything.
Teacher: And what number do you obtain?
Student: 0.071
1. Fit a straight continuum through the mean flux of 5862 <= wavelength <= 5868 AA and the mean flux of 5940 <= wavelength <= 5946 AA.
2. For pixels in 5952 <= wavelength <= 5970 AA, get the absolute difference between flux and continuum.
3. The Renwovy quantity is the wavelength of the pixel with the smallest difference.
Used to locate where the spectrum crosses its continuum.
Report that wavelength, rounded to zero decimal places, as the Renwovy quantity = 5963 AA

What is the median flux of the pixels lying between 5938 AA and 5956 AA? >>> 19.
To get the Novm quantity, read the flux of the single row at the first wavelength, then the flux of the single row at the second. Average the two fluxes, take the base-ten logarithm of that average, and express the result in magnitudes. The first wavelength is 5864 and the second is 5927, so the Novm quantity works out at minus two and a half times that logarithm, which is -3.10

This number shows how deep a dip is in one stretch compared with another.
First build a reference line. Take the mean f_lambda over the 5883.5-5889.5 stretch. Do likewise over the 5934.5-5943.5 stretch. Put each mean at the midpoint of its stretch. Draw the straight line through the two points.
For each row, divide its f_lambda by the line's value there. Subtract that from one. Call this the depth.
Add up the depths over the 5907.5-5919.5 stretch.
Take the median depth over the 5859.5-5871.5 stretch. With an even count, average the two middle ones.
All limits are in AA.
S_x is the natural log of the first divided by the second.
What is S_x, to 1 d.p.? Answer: -2.8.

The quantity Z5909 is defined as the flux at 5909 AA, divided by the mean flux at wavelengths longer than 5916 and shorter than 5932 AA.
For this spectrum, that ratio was 0.97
